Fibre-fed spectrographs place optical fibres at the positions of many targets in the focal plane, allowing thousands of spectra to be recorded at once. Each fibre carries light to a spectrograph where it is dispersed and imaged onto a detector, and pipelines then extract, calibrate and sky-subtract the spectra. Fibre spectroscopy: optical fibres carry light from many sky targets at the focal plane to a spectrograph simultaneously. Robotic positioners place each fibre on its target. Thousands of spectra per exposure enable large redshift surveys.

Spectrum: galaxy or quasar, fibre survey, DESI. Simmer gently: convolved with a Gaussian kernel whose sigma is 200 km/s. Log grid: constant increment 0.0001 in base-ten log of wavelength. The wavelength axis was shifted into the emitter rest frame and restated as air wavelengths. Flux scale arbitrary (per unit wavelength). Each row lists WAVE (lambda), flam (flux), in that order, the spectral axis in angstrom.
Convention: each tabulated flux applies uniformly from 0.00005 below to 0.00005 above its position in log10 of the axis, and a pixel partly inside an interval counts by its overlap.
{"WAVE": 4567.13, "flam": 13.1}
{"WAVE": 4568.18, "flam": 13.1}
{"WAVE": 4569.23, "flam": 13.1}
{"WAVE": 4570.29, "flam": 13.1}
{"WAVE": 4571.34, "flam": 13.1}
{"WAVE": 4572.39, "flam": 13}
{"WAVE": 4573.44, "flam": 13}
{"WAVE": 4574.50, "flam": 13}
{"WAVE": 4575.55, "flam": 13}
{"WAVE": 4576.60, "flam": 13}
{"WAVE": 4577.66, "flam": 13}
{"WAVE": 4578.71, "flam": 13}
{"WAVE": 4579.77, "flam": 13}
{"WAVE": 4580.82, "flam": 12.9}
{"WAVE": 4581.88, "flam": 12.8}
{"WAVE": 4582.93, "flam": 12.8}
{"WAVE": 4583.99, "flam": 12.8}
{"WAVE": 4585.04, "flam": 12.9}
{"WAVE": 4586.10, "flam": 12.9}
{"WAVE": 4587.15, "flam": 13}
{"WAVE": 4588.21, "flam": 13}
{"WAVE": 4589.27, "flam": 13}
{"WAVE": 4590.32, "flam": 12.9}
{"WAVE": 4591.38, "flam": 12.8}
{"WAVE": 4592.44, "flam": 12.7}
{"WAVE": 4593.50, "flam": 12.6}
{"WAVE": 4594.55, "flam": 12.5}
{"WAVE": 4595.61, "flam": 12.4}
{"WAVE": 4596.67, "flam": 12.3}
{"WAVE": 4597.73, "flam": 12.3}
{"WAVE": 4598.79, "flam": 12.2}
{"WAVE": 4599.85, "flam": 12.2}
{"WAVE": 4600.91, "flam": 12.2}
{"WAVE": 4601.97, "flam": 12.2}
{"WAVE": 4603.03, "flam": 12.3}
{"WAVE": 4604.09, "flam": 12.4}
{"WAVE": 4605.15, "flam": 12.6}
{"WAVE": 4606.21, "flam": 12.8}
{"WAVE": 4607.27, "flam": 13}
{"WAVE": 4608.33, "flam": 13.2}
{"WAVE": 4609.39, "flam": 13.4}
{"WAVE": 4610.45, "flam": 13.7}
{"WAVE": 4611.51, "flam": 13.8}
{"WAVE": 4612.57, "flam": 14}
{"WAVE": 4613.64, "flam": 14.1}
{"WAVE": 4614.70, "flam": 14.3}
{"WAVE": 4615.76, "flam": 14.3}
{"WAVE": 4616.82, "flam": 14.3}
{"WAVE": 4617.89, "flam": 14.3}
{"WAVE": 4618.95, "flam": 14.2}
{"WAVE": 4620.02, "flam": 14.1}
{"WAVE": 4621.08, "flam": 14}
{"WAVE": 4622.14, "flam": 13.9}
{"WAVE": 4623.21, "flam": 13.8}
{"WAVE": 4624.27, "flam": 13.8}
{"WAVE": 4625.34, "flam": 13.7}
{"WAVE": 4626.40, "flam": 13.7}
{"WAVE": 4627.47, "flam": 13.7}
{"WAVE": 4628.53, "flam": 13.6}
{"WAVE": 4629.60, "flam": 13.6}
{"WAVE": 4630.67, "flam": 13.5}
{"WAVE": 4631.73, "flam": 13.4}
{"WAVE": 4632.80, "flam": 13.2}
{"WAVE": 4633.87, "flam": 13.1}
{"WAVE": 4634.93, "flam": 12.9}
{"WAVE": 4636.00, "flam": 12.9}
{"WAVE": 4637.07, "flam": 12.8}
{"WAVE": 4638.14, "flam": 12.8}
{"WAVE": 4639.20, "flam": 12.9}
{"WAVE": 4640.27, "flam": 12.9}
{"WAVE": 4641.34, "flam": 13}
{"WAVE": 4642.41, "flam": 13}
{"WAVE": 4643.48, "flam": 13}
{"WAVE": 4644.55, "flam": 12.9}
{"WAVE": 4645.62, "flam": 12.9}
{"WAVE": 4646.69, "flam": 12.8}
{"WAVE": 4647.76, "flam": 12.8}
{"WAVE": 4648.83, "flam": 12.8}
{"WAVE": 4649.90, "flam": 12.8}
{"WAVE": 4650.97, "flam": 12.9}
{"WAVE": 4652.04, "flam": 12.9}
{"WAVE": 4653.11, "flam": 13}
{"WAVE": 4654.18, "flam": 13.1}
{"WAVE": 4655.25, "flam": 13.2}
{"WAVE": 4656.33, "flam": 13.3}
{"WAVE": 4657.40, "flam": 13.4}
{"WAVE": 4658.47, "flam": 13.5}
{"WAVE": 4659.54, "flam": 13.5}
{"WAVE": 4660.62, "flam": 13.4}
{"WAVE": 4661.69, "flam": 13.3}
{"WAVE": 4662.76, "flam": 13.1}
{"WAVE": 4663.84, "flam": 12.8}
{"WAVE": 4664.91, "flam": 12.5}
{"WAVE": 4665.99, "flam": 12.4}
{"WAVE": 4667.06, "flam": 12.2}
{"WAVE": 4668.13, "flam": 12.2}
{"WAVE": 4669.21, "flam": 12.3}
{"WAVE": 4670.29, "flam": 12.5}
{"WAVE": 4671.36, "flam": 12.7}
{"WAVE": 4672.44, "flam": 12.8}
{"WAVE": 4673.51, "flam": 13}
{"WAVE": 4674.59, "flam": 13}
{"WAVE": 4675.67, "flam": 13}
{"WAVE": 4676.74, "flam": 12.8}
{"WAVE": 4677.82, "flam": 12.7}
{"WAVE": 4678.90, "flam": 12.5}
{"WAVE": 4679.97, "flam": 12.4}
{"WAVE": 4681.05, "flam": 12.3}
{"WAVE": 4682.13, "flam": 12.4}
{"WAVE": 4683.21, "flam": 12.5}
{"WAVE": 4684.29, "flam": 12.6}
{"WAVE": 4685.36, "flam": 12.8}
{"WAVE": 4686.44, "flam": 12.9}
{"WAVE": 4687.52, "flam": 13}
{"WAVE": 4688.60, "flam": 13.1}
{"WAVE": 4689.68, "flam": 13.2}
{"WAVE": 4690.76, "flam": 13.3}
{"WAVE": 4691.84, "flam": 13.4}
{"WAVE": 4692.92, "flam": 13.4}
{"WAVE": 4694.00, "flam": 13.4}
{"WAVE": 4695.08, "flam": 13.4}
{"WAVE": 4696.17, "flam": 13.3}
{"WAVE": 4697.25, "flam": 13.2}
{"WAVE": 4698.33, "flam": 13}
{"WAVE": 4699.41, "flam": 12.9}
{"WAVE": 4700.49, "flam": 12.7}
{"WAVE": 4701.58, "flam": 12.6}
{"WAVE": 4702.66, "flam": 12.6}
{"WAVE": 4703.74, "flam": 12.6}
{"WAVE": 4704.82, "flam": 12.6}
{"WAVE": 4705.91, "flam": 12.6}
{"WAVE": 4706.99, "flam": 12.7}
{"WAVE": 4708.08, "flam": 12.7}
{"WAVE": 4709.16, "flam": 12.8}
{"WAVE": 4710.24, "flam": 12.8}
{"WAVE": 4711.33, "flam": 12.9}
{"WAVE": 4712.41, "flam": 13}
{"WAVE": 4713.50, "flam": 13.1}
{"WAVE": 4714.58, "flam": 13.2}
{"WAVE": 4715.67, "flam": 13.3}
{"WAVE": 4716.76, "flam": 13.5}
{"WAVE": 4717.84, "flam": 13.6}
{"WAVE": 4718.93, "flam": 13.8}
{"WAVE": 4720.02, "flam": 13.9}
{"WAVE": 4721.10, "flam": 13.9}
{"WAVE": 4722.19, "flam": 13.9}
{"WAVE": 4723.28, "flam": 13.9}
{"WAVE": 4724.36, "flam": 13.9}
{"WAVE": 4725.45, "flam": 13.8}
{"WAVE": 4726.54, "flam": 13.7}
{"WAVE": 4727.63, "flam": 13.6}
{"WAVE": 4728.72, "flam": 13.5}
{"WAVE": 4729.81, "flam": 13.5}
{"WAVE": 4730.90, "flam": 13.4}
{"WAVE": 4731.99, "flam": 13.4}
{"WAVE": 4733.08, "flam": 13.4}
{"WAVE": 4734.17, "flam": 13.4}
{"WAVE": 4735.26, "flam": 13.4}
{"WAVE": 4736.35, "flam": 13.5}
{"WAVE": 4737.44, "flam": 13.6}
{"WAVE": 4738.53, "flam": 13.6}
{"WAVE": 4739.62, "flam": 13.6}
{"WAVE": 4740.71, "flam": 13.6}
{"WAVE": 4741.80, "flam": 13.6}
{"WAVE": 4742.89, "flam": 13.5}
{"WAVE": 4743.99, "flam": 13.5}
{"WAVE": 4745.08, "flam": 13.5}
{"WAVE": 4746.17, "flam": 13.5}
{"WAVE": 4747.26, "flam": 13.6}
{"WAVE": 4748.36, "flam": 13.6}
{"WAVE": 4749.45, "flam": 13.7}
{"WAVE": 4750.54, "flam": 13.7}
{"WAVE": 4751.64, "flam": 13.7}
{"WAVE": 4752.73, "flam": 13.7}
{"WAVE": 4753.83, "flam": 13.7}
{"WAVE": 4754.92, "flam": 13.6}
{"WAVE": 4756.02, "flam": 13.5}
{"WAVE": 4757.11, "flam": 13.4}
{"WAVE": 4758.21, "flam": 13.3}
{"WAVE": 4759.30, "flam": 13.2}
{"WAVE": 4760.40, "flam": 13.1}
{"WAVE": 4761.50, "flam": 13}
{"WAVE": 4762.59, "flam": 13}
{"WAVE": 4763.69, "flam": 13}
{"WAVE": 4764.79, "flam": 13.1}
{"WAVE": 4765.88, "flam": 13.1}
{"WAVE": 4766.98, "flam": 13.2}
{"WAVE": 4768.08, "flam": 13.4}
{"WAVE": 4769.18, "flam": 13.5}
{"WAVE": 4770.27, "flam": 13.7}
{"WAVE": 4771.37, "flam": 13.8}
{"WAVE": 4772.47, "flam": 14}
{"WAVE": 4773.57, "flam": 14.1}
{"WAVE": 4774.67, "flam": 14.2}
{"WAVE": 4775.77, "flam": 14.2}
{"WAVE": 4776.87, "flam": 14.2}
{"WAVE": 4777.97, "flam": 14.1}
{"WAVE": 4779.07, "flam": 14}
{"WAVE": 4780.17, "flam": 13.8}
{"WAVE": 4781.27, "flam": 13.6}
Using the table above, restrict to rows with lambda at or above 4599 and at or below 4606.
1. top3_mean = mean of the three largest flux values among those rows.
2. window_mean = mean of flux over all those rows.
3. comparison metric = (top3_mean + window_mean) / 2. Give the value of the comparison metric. 12.4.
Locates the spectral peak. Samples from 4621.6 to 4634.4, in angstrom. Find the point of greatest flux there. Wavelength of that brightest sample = 4622.14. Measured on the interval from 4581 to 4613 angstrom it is 4612.57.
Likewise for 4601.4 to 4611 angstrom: 4610.45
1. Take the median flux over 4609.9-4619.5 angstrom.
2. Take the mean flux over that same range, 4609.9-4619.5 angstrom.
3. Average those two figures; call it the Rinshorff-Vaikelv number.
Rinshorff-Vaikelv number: 14.2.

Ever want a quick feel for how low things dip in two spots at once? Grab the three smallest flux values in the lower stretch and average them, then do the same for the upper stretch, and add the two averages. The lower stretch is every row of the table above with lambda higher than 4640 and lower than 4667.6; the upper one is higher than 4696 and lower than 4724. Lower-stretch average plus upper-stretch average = 25.0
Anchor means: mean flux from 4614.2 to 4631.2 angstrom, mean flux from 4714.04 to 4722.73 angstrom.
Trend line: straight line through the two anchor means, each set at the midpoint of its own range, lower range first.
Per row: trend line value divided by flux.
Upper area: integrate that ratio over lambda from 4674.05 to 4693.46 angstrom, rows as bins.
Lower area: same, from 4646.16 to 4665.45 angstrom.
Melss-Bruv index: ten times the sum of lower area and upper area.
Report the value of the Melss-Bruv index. 412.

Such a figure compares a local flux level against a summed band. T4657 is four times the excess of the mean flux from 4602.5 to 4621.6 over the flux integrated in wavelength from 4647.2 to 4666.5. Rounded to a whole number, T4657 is -952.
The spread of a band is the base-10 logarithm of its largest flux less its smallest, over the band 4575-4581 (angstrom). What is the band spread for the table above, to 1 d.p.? -1.0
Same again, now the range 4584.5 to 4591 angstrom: -1.0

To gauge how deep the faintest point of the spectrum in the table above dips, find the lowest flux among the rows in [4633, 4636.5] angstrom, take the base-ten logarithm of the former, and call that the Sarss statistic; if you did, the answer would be 1.11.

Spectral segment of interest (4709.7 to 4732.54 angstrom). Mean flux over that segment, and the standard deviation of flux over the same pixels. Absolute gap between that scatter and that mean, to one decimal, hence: 13.2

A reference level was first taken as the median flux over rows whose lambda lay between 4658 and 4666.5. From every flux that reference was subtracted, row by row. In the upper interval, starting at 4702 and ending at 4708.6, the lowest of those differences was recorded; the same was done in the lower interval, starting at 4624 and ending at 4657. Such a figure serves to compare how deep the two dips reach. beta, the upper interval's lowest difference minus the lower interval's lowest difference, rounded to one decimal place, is -0.2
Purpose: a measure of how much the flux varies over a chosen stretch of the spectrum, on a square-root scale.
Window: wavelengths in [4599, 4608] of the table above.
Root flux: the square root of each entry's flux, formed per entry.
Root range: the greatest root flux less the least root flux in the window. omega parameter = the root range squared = 0.013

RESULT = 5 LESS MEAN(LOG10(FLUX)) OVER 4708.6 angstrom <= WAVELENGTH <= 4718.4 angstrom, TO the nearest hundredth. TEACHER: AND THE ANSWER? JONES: 3.88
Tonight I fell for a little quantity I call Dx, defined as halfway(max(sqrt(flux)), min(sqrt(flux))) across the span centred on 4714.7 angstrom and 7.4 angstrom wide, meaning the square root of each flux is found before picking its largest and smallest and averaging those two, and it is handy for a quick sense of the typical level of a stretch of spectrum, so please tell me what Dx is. 3.64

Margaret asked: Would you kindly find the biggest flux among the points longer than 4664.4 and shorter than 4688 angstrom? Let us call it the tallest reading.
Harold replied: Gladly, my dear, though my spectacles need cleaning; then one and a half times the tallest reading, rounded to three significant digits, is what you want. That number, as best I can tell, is 19.5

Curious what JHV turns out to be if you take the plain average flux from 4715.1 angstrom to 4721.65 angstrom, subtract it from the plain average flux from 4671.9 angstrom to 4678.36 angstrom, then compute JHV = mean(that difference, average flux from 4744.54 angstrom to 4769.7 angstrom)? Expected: 6.3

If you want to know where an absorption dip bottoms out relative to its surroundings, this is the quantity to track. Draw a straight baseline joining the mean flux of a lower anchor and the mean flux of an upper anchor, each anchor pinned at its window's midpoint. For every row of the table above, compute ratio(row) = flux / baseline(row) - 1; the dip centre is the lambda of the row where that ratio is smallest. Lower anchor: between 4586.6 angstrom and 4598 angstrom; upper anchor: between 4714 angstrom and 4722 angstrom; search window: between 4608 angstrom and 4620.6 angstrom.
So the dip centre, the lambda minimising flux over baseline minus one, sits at 4608.33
